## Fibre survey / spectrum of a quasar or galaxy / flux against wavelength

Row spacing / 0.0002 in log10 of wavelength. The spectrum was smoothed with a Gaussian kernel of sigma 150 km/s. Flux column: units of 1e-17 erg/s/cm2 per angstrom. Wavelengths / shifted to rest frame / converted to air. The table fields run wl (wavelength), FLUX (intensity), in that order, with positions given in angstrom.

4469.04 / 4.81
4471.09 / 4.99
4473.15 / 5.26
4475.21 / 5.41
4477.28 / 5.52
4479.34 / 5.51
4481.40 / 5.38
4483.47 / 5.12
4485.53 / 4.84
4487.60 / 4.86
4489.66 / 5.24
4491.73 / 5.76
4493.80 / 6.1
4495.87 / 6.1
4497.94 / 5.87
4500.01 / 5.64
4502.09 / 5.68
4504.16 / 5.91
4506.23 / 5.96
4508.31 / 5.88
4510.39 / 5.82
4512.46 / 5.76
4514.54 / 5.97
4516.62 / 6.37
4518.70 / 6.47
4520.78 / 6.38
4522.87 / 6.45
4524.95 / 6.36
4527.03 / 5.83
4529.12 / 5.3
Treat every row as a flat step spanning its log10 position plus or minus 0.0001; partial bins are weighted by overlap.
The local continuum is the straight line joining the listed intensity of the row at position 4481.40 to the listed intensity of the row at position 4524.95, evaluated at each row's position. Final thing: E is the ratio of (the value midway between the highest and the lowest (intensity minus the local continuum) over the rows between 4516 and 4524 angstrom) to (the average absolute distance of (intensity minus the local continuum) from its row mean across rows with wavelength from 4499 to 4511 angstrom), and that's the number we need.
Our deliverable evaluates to 2.3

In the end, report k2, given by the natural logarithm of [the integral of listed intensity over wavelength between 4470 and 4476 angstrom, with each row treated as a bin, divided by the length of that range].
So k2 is 1.65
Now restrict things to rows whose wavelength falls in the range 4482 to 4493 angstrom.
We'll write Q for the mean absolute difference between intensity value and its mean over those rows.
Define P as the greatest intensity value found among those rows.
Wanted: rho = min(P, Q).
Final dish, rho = 0.27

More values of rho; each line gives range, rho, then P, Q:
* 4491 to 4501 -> 0.16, 6.1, 0.16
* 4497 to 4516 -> 0.10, 5.97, 0.10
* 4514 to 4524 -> 0.14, 6.47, 0.14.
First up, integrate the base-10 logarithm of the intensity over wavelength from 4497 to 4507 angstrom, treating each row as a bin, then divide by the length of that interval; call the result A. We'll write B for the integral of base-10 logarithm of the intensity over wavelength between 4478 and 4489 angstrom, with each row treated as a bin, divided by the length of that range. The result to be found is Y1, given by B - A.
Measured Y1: -0.052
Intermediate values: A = 0.764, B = 0.71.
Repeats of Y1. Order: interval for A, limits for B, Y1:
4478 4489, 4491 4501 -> 0.058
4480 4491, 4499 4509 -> 0.055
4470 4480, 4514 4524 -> 0.076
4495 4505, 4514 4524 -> 0.036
